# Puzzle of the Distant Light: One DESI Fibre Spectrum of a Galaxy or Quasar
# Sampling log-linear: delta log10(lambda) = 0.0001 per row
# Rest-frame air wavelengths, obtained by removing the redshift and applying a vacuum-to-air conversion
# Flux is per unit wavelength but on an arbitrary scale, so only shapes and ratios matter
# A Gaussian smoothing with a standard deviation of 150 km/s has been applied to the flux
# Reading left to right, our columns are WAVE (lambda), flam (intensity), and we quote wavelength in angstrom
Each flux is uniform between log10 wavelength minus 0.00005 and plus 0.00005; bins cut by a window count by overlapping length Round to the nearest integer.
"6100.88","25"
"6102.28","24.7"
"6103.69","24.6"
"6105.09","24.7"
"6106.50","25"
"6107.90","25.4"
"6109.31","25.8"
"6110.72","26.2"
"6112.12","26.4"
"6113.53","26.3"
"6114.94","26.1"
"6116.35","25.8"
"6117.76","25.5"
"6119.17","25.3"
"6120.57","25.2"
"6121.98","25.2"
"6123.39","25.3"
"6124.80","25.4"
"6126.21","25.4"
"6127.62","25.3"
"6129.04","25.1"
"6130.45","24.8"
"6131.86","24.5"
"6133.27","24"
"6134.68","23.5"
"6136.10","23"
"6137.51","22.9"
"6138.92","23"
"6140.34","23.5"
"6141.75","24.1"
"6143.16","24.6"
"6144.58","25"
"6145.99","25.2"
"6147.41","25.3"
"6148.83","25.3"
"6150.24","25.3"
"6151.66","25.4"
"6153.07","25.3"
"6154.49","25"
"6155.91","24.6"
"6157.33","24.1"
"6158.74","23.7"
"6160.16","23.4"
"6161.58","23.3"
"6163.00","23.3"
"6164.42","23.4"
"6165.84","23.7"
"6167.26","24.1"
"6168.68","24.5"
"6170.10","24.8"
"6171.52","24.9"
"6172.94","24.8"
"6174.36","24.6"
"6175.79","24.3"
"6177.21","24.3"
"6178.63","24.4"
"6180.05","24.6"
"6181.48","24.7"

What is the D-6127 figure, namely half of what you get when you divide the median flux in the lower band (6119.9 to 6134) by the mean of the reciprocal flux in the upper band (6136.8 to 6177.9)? 306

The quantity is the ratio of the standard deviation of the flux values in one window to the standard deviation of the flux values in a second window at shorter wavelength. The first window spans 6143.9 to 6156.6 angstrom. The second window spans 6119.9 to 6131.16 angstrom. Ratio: 1.3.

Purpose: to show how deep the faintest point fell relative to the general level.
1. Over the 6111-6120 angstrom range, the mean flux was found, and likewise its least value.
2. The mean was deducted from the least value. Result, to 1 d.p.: -0.6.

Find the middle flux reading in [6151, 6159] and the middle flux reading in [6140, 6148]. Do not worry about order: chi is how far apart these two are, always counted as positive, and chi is 0.00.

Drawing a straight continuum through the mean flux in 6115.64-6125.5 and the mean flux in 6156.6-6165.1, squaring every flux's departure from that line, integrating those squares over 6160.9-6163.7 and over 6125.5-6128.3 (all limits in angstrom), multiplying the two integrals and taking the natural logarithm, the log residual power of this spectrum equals -4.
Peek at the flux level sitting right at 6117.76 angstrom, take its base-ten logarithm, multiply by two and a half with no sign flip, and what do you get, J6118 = 3.52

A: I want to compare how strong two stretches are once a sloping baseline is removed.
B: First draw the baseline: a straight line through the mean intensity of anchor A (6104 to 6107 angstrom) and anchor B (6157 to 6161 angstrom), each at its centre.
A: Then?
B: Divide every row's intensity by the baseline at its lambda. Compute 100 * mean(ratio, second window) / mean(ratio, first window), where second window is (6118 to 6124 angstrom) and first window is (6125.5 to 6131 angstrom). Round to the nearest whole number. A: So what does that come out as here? 100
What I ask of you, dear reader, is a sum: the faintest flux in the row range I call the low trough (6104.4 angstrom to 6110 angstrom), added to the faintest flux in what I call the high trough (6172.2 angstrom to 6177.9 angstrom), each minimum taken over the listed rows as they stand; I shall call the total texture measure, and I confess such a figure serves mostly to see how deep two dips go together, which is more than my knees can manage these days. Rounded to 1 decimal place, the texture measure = 49.0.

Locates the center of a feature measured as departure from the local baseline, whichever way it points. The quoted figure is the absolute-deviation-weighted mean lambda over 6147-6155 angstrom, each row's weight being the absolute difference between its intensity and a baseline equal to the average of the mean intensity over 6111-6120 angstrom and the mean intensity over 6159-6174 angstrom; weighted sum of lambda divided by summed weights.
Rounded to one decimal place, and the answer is 6150.4 angstrom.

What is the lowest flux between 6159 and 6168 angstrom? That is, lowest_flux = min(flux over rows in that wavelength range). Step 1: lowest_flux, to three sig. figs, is 23.3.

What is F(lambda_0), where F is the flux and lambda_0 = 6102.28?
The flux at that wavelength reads 24.7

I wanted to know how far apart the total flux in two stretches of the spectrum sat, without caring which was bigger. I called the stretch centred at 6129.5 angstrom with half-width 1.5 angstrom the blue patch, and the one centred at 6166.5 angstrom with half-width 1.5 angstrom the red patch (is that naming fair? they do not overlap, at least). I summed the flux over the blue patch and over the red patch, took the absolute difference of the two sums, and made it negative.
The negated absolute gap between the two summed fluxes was -2.1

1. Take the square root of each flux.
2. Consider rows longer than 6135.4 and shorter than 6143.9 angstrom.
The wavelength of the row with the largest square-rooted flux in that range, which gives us 6143.16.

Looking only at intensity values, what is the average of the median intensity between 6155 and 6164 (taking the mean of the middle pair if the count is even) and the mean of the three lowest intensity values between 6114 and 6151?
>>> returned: 23.3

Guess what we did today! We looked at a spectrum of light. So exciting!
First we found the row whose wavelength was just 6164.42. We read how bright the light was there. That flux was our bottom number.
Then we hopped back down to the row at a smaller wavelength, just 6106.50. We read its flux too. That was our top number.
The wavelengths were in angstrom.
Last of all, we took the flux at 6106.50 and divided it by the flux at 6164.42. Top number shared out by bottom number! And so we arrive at 1.07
